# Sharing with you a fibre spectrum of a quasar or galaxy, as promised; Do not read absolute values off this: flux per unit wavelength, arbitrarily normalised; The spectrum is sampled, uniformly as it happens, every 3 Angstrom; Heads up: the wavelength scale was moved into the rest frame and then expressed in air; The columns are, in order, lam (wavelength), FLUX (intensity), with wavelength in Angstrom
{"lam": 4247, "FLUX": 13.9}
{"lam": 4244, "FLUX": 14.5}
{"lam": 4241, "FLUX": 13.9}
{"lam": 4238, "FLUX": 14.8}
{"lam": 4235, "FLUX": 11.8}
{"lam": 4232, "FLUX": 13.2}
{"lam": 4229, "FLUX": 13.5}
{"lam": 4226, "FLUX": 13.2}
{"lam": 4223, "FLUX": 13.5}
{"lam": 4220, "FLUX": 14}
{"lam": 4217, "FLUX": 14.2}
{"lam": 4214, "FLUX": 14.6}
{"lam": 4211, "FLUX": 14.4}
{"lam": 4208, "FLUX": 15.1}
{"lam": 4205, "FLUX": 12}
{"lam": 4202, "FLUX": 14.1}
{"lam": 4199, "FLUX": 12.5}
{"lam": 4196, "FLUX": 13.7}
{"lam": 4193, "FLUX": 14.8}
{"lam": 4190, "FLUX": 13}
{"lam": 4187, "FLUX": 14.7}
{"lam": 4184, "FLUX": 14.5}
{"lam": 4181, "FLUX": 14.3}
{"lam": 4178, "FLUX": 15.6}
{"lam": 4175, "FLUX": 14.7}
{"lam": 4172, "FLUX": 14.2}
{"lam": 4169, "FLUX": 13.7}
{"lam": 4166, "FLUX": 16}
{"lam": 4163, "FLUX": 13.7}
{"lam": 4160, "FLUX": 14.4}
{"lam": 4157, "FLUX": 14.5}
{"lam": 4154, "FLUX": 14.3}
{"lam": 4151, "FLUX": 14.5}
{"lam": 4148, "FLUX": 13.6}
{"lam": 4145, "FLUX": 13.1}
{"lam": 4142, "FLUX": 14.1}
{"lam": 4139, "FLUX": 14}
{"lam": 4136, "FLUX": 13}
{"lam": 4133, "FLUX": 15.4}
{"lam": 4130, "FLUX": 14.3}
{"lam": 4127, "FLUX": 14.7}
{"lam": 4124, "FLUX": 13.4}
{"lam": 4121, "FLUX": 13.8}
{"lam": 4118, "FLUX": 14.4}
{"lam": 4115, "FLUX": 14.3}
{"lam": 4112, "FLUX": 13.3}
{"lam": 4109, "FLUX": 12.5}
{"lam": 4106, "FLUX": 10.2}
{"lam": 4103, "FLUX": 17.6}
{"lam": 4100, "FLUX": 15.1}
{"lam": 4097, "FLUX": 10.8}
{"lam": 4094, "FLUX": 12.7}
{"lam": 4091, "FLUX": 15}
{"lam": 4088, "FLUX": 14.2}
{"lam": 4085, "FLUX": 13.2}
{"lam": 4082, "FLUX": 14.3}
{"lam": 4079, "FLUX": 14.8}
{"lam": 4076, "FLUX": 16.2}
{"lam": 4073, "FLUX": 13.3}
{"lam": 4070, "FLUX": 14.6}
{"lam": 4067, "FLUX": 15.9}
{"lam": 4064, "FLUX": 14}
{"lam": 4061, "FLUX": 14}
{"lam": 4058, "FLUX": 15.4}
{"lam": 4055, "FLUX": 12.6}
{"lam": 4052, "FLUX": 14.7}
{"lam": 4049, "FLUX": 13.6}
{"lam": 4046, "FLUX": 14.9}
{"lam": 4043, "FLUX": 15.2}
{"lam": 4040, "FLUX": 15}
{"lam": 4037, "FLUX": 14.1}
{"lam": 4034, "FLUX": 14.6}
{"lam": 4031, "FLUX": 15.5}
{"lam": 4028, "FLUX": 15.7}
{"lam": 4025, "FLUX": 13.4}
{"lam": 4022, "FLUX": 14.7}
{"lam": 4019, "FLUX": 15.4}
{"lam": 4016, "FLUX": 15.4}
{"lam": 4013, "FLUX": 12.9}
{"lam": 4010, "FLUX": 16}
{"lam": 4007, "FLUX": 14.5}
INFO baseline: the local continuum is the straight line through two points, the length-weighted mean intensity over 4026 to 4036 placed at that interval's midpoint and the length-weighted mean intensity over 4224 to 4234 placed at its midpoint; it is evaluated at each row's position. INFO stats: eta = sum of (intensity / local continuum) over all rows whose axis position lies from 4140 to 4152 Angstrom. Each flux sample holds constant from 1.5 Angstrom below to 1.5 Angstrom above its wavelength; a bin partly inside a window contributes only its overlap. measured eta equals 3.94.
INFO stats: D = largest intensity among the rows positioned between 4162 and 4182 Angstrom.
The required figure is 16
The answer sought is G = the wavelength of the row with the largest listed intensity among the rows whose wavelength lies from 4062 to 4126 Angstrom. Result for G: 4103 Angstrom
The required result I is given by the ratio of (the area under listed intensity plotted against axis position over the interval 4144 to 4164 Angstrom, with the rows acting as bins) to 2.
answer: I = 140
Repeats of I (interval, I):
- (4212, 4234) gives 151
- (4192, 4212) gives 138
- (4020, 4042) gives 162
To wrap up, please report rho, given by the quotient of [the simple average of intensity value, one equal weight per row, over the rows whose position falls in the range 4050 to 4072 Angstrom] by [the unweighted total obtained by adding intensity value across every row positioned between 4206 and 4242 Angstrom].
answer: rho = 0.09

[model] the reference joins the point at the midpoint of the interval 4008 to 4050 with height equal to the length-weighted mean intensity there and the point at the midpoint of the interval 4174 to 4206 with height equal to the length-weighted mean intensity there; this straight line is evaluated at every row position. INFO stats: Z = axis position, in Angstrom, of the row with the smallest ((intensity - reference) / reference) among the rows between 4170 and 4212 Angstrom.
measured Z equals 4205 Angstrom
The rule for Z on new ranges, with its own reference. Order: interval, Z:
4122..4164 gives 4136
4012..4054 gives 4013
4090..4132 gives 4106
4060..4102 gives 4097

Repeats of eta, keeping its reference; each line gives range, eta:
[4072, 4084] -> 3.99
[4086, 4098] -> 3.63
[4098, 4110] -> 3.84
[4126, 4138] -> 4.05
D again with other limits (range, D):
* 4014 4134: 17.6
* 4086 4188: 17.6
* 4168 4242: 15.6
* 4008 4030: 16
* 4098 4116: 17.6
